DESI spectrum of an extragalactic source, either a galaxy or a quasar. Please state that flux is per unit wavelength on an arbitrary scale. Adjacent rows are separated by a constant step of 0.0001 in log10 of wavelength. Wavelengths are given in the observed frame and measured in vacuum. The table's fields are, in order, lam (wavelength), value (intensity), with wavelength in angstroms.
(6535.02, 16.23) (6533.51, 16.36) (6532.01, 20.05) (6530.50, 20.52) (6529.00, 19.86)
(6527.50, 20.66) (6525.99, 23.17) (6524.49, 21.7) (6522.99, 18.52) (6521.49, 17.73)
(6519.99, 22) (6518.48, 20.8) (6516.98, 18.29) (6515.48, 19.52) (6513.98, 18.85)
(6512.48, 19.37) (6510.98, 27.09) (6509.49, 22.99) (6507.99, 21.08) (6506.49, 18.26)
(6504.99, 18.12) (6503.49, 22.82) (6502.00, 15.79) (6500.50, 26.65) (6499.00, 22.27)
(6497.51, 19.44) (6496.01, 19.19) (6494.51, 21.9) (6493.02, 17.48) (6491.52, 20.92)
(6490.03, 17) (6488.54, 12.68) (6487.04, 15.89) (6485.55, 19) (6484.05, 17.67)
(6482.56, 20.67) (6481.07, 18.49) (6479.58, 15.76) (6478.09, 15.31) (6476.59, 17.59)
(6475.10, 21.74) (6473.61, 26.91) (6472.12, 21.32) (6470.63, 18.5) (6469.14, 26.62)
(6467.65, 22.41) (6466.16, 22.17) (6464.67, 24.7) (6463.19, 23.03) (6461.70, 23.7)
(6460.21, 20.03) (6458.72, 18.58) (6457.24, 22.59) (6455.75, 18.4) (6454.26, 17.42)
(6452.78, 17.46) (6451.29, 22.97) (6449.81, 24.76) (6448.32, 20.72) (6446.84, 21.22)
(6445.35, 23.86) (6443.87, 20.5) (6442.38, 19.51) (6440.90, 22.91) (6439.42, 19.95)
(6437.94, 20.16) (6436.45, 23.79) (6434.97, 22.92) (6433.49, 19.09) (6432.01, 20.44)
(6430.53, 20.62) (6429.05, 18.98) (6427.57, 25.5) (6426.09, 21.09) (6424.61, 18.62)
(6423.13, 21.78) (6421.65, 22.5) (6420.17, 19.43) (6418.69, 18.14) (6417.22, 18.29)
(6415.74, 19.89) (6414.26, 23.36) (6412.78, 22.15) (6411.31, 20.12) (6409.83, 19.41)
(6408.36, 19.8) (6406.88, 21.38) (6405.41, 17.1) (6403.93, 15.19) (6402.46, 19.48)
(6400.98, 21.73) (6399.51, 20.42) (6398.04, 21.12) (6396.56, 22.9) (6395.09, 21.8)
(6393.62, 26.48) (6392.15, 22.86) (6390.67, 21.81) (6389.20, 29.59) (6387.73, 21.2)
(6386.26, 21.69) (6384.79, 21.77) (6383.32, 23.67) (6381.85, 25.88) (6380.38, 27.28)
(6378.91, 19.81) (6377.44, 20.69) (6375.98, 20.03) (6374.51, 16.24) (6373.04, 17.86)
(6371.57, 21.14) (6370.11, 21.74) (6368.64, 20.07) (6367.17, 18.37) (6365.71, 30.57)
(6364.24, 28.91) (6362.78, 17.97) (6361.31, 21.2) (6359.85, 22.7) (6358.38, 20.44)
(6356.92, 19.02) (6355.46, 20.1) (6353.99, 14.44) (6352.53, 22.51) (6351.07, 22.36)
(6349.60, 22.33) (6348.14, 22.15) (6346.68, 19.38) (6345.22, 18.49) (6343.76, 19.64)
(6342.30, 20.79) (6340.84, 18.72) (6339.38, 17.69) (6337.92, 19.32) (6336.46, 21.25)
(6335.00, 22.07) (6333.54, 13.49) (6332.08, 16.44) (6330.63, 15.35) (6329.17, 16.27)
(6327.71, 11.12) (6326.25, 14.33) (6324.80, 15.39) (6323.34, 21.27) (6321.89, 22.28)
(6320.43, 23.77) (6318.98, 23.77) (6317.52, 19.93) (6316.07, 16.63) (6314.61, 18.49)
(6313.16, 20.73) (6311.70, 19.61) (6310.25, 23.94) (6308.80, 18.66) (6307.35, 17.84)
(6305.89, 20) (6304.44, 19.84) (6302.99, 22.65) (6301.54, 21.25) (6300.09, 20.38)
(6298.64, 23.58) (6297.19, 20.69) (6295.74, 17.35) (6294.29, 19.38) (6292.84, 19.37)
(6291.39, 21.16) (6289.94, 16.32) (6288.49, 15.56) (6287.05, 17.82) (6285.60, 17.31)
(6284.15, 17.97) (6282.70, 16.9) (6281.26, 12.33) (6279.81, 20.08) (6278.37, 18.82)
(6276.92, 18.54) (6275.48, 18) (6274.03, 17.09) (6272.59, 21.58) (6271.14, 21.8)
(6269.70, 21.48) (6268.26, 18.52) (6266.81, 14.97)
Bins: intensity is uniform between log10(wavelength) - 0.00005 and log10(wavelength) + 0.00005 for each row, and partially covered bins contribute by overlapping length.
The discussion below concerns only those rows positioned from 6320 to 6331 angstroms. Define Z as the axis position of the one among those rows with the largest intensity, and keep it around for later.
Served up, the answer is 6320.43 angstroms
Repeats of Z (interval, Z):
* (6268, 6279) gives 6271.14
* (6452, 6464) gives 6461.70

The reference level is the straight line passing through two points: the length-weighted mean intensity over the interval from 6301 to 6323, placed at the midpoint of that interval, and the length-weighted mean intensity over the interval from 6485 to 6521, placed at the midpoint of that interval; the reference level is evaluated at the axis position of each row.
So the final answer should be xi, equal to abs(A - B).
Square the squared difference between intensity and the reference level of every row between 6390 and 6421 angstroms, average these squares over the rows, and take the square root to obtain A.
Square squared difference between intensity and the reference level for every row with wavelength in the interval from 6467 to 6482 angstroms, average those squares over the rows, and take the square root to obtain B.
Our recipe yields 12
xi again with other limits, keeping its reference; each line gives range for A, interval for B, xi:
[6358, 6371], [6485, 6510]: 24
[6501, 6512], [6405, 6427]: 17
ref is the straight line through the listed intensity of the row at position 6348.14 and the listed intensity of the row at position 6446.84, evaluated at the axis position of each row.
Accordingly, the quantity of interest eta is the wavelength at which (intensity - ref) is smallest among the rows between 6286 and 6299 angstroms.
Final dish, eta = 6288.49 angstroms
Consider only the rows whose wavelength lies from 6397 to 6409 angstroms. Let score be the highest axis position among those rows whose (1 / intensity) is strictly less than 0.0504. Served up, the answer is 6406.88 angstroms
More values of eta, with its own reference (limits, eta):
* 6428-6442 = 6429.05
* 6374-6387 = 6374.51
